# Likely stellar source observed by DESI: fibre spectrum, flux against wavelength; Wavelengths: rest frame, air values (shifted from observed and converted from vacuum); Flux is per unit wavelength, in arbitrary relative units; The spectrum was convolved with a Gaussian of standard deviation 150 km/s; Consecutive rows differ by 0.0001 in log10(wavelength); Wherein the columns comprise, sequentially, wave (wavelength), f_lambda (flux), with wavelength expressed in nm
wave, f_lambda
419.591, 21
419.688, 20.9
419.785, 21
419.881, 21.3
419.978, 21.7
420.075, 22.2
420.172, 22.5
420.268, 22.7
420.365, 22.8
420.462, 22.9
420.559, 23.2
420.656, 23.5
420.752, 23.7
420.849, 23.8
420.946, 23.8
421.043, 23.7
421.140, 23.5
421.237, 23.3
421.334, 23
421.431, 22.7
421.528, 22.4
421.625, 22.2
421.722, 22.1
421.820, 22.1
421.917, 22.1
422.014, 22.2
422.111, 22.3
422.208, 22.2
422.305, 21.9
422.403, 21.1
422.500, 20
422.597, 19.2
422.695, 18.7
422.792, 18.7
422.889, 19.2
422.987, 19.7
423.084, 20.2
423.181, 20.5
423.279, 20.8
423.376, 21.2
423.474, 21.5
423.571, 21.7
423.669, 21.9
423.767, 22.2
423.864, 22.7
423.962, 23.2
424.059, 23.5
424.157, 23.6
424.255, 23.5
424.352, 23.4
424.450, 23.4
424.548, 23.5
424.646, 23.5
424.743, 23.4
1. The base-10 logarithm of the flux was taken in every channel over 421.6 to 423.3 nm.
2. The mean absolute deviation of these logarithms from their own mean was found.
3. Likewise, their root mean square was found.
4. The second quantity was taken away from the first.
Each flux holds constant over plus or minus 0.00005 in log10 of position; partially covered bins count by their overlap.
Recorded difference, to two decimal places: -1.29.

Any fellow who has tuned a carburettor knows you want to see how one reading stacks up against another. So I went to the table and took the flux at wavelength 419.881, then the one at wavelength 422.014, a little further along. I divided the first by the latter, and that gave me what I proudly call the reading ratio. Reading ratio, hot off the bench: 0.96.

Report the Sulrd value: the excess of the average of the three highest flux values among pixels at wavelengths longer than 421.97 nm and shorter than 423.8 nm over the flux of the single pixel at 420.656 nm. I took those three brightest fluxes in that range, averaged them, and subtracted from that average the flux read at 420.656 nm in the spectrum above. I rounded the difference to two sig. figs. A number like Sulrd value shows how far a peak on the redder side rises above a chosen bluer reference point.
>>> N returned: -1.3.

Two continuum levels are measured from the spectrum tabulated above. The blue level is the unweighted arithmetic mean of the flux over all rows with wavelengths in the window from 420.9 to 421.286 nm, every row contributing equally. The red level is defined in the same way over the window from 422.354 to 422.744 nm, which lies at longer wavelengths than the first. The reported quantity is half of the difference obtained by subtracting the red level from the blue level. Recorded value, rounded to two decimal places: 1.91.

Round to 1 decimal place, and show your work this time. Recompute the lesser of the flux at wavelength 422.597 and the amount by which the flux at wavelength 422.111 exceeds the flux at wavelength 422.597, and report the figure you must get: 3.1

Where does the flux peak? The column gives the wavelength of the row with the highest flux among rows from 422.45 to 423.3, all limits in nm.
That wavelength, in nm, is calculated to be 423.279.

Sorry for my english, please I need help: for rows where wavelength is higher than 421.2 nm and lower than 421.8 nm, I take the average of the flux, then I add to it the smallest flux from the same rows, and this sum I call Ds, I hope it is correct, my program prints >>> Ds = 45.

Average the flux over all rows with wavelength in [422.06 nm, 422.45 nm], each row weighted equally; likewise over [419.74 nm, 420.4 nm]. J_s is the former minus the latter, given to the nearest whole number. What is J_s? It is 0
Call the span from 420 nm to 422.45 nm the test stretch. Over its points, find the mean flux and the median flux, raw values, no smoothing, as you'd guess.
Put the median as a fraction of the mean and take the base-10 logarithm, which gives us 0.000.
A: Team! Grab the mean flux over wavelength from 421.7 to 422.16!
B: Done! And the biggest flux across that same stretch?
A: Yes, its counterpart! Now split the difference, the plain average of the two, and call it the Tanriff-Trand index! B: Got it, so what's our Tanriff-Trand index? 22.2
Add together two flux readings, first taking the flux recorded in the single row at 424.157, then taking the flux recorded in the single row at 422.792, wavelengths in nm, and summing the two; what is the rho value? 42.3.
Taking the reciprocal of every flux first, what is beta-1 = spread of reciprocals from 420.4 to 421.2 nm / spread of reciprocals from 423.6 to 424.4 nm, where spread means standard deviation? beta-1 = 0.46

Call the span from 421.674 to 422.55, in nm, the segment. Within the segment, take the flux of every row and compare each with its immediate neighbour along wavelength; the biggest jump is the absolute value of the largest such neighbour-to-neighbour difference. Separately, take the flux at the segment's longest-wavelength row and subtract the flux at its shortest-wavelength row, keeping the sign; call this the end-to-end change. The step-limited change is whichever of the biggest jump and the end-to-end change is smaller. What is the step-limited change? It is -2.10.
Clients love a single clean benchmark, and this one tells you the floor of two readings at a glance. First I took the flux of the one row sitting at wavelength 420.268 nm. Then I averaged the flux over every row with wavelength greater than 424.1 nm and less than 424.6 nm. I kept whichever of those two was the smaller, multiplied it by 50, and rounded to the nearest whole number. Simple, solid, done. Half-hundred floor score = 1135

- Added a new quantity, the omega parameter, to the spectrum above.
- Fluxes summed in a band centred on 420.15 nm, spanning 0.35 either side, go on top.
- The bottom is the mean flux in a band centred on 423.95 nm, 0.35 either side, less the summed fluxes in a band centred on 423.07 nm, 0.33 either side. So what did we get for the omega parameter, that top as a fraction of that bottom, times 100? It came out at -133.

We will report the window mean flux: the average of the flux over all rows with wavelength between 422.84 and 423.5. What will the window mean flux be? 20.4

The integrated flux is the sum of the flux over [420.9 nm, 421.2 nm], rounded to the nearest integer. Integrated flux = 71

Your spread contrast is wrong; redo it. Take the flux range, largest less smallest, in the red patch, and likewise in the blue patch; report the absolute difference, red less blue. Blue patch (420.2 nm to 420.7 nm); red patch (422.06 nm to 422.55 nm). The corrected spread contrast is 1.5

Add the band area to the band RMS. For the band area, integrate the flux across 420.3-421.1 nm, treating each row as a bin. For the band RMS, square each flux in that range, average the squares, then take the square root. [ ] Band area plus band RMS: 42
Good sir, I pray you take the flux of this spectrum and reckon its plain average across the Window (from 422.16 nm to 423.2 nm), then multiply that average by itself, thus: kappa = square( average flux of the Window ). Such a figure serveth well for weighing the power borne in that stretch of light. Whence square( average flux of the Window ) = 405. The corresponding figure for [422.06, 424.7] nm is 467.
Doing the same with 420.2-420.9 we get 540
